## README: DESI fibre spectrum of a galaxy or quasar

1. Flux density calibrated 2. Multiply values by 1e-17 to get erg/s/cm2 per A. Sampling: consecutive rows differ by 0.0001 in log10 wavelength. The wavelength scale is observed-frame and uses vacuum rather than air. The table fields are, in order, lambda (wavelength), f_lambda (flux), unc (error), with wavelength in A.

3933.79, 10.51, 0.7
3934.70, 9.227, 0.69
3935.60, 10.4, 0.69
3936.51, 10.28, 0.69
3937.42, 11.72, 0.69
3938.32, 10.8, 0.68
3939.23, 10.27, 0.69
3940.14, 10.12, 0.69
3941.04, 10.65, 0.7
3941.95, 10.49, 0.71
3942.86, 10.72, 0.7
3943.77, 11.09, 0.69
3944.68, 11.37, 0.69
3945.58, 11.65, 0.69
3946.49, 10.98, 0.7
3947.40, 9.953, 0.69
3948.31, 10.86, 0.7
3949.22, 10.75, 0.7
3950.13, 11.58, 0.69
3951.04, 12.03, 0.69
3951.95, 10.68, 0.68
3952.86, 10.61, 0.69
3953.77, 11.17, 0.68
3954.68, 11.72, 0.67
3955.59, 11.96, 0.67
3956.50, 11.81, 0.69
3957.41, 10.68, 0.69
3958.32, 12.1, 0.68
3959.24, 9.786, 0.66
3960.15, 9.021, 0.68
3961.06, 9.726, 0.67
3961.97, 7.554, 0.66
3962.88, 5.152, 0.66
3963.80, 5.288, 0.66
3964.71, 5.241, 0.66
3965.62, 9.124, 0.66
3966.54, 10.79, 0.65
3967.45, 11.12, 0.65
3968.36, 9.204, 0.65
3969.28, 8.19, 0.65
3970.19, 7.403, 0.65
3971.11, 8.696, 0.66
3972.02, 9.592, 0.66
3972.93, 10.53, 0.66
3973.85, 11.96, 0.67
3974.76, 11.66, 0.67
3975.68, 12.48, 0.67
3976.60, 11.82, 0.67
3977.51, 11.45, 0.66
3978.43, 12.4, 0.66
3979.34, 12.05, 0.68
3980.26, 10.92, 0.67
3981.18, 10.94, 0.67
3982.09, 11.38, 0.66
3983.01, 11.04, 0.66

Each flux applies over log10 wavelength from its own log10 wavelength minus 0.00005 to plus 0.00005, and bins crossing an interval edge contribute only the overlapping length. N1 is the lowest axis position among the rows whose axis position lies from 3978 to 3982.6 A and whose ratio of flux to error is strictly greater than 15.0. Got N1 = 3978.43 A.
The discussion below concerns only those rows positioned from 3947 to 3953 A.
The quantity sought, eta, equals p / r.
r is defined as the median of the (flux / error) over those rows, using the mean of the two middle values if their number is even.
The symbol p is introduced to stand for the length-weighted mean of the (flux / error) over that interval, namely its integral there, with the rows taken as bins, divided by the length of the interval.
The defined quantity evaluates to 1.02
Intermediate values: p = 15.8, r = 15.5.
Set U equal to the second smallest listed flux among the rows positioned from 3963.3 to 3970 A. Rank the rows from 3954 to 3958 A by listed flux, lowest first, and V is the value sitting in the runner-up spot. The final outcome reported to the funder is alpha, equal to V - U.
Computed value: 6.4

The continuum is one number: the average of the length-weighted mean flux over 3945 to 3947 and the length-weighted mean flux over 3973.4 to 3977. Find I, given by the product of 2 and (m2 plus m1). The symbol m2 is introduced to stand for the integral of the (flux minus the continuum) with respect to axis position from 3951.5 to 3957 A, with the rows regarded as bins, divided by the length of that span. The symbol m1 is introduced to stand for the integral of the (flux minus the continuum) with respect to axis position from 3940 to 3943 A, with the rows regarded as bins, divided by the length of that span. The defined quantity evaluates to -2.9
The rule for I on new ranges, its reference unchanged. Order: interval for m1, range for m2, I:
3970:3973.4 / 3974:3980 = -4.3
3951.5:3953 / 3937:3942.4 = -3.9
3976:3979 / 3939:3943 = -1.8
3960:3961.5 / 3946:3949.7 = -6.4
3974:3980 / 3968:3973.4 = -4.8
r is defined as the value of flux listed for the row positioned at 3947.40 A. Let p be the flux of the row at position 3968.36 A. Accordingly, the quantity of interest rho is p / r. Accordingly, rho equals 0.92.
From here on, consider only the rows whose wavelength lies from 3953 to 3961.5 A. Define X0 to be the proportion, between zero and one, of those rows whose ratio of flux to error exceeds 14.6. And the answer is 0.78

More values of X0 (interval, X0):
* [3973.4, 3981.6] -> 1.00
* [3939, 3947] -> 1.00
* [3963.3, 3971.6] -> 0.22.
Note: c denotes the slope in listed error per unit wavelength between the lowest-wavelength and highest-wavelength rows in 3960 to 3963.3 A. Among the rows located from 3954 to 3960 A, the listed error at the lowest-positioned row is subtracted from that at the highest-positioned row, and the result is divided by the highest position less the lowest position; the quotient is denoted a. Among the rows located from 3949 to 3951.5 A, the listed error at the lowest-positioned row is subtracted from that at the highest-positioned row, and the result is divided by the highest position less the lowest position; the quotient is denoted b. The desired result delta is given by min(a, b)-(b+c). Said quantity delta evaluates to 0.007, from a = -0.0022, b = -0.005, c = -0.007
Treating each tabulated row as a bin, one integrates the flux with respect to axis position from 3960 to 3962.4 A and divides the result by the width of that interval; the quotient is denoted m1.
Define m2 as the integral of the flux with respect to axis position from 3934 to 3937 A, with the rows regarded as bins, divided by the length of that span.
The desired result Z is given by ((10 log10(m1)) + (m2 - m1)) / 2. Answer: 5.34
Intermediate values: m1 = 8.8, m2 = 10.0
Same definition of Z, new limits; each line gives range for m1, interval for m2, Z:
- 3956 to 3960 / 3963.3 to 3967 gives 3.52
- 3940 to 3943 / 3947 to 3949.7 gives 5.12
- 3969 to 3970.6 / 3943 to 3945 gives 6.12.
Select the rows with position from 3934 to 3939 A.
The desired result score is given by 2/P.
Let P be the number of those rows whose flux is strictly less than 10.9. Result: 0.50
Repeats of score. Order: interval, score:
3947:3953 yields 0.40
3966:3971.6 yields 0.40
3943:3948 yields 2.00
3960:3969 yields 0.22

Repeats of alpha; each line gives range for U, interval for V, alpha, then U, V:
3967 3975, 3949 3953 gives 2.5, 8.19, 10.68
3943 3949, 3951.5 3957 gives -0.2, 10.86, 10.68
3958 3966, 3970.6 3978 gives 4.4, 5.241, 9.592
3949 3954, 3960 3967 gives -5.4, 10.68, 5.241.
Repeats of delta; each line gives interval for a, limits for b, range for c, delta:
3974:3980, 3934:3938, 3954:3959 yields -0.003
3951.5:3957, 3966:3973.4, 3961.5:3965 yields 0.000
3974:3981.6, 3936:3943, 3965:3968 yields 0.004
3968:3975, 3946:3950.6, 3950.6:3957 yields 0.000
